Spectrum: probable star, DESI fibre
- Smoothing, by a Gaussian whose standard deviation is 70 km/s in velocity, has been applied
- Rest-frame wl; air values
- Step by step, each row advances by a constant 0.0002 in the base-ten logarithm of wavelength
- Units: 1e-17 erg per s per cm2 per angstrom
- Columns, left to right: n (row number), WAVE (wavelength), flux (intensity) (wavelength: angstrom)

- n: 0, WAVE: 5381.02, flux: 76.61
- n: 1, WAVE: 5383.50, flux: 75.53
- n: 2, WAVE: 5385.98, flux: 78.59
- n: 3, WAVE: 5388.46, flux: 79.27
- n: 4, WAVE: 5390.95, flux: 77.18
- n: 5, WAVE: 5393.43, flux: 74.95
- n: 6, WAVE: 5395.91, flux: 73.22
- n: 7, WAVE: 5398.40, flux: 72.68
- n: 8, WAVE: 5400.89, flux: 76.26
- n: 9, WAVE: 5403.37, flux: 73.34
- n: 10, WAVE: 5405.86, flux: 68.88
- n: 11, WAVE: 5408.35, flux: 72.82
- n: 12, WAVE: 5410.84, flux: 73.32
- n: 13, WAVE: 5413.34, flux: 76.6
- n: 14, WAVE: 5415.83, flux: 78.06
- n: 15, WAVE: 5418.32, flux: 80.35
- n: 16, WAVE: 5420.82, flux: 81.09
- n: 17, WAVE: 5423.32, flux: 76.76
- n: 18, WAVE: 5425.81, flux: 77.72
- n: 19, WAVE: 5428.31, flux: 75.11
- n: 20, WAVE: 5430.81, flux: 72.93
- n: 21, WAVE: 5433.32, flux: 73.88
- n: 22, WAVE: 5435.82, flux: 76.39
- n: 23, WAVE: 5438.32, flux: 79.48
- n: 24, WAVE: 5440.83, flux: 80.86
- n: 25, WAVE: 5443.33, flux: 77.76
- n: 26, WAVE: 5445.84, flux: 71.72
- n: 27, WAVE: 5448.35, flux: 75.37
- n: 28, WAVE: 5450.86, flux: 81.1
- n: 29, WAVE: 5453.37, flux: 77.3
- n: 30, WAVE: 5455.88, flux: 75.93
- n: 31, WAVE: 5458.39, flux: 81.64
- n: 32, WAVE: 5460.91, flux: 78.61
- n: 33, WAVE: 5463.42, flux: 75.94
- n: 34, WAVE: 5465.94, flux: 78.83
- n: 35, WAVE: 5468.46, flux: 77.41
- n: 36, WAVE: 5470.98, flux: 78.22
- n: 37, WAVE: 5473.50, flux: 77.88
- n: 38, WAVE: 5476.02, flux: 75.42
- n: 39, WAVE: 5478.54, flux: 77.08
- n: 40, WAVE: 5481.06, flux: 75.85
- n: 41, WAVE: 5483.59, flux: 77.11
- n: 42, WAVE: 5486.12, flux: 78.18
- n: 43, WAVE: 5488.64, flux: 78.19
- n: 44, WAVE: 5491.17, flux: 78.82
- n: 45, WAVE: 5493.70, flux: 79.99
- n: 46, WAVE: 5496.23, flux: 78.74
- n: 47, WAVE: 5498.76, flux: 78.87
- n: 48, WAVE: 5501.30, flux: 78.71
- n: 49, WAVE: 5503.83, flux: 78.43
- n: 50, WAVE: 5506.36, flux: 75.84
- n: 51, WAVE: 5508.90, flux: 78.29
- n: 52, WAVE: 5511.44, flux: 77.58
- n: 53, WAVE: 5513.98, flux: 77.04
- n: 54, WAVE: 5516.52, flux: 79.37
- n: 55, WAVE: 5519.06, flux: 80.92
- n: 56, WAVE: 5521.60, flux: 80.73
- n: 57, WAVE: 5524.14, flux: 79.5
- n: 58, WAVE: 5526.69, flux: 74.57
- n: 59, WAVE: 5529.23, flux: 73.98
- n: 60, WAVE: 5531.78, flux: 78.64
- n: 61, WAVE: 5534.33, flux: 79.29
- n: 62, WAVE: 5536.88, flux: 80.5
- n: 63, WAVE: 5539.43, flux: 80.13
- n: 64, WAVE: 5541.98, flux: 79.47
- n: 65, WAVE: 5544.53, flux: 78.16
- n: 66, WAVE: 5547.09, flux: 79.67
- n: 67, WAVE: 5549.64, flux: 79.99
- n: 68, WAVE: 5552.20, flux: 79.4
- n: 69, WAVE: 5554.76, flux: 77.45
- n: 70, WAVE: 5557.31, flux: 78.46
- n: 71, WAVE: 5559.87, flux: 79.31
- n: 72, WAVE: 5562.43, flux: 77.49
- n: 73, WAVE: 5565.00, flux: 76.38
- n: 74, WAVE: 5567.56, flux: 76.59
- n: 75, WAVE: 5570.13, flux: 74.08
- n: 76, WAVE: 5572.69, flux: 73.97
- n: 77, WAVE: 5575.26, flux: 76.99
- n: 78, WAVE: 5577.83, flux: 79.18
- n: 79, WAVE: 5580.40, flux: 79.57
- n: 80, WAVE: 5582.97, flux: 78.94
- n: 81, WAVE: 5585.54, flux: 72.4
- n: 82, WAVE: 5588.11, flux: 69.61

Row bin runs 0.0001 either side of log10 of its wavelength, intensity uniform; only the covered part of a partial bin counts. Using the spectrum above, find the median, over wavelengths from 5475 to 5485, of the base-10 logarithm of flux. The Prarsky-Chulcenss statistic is 1.883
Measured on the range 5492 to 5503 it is 1.897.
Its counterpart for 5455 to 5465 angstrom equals 1.888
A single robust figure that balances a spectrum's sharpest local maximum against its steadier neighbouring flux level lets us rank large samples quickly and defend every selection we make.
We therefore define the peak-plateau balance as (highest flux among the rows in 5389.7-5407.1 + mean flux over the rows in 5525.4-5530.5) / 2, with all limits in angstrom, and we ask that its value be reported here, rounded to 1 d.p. 75.7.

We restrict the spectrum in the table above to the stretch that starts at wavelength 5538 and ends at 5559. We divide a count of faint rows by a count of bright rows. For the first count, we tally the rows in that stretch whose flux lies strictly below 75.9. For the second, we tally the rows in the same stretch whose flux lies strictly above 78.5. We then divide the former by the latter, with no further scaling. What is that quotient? 0.0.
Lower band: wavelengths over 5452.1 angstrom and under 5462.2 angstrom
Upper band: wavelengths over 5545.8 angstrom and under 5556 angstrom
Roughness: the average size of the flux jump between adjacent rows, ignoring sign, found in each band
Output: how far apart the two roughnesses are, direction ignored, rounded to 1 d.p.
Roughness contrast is 2.4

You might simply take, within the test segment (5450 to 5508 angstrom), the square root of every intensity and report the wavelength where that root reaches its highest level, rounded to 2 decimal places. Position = 5458.39 angstrom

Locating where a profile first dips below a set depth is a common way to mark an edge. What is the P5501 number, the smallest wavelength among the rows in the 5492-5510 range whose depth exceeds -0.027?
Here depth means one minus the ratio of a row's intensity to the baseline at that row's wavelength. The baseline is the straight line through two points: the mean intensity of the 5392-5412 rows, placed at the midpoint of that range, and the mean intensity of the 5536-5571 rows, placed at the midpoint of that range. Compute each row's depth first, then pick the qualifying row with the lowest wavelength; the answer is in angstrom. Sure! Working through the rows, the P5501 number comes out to 5503.83 angstrom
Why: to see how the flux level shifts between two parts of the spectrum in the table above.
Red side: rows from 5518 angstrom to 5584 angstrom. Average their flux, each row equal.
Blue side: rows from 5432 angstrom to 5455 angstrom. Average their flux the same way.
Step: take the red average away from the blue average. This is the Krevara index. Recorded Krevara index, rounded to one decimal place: -1.1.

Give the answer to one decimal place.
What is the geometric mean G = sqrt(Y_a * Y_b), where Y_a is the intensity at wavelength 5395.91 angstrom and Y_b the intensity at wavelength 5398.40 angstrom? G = 72.9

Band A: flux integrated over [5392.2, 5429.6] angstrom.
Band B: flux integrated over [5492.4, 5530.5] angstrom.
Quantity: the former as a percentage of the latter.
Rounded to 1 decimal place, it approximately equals 94.7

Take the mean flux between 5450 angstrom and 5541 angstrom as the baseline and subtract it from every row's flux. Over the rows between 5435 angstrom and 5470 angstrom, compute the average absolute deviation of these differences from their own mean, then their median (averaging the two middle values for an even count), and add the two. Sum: 1.42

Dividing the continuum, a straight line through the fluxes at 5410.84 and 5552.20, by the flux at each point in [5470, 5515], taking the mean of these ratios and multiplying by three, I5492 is 2.964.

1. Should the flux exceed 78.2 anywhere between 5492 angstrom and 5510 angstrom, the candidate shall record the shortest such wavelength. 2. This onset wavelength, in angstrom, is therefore 5493.70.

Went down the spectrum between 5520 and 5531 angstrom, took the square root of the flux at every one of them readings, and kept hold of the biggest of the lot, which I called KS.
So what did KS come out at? 8.98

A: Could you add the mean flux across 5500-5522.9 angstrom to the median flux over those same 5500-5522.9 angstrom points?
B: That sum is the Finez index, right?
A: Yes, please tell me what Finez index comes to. 157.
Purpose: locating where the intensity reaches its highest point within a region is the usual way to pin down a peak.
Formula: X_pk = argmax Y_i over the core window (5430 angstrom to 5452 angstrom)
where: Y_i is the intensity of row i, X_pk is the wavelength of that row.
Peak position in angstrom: 5450.86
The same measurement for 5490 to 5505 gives 5493.70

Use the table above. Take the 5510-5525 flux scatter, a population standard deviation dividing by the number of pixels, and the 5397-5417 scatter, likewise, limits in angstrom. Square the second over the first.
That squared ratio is 3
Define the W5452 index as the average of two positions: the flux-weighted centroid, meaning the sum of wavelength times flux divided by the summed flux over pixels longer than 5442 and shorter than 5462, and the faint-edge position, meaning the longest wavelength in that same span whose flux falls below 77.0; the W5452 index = 5454.1 angstrom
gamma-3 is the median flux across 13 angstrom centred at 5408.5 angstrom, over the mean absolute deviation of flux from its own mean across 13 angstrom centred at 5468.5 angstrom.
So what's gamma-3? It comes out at 93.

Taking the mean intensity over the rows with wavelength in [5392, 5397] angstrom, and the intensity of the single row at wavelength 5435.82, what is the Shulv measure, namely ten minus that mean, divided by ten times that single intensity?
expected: -0.084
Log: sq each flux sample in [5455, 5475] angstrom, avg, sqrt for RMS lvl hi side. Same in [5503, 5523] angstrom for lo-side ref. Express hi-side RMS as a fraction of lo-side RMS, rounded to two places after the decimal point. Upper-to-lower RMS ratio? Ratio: 0.99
